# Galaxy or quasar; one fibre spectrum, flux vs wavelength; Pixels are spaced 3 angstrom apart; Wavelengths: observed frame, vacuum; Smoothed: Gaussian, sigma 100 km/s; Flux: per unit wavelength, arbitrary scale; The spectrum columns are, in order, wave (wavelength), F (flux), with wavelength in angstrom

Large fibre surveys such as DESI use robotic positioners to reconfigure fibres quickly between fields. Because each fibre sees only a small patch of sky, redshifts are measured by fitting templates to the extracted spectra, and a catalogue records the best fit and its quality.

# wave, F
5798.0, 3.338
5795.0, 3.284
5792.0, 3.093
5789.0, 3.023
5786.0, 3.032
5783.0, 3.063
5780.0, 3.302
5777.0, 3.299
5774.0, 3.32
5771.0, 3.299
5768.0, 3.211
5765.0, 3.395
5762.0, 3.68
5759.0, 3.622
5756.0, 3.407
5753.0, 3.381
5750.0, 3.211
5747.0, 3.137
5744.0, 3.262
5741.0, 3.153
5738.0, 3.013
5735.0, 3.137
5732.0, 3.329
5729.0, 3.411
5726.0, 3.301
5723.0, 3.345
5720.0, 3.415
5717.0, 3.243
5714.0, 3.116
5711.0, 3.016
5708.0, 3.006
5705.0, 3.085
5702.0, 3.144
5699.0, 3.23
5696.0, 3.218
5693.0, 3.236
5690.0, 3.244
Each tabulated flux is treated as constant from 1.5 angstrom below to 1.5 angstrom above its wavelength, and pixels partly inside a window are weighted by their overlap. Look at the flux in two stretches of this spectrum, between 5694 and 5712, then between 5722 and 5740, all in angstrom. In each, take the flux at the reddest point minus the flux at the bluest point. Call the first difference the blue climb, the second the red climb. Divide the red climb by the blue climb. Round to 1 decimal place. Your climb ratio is 1.6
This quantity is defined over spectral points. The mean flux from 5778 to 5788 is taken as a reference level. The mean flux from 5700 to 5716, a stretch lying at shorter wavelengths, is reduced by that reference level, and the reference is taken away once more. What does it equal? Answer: -3.19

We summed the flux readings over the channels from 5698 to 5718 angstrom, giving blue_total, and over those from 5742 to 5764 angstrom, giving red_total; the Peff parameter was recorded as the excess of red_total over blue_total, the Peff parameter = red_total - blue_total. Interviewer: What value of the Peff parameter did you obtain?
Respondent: 1.9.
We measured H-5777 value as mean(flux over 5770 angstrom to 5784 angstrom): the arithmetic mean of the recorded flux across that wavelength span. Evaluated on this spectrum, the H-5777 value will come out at 3.26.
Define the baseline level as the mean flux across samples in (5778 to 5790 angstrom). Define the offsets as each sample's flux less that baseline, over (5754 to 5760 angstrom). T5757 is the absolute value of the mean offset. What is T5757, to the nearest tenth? 0.4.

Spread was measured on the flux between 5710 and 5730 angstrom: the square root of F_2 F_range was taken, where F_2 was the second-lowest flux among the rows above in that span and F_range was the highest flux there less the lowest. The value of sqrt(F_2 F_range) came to 1.1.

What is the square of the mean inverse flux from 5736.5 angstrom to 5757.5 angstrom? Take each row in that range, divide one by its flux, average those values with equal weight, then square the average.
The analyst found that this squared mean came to 0.097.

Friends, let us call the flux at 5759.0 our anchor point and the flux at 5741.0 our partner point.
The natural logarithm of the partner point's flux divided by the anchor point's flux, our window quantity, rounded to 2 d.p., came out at -0.14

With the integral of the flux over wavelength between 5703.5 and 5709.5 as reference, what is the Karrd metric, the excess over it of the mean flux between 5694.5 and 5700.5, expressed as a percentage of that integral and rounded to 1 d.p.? -82.4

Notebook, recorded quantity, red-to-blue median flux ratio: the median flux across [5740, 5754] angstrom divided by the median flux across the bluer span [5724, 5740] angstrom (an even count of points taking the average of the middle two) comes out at 0.97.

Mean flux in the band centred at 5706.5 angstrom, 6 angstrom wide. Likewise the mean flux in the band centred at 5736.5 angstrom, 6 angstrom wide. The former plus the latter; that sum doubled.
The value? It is 12.2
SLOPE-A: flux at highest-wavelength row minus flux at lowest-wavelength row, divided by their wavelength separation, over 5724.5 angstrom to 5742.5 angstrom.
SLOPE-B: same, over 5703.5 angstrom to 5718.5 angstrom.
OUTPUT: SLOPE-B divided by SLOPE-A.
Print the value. -1.3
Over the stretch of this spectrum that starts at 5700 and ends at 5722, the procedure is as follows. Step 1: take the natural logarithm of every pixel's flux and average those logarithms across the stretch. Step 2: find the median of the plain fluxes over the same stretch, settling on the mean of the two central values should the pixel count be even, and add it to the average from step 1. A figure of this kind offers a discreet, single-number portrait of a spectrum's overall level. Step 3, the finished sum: 4.26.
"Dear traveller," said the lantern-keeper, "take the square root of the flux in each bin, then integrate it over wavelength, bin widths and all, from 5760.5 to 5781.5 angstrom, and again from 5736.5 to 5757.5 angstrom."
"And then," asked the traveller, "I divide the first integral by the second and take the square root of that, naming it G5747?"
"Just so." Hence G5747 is 1.0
